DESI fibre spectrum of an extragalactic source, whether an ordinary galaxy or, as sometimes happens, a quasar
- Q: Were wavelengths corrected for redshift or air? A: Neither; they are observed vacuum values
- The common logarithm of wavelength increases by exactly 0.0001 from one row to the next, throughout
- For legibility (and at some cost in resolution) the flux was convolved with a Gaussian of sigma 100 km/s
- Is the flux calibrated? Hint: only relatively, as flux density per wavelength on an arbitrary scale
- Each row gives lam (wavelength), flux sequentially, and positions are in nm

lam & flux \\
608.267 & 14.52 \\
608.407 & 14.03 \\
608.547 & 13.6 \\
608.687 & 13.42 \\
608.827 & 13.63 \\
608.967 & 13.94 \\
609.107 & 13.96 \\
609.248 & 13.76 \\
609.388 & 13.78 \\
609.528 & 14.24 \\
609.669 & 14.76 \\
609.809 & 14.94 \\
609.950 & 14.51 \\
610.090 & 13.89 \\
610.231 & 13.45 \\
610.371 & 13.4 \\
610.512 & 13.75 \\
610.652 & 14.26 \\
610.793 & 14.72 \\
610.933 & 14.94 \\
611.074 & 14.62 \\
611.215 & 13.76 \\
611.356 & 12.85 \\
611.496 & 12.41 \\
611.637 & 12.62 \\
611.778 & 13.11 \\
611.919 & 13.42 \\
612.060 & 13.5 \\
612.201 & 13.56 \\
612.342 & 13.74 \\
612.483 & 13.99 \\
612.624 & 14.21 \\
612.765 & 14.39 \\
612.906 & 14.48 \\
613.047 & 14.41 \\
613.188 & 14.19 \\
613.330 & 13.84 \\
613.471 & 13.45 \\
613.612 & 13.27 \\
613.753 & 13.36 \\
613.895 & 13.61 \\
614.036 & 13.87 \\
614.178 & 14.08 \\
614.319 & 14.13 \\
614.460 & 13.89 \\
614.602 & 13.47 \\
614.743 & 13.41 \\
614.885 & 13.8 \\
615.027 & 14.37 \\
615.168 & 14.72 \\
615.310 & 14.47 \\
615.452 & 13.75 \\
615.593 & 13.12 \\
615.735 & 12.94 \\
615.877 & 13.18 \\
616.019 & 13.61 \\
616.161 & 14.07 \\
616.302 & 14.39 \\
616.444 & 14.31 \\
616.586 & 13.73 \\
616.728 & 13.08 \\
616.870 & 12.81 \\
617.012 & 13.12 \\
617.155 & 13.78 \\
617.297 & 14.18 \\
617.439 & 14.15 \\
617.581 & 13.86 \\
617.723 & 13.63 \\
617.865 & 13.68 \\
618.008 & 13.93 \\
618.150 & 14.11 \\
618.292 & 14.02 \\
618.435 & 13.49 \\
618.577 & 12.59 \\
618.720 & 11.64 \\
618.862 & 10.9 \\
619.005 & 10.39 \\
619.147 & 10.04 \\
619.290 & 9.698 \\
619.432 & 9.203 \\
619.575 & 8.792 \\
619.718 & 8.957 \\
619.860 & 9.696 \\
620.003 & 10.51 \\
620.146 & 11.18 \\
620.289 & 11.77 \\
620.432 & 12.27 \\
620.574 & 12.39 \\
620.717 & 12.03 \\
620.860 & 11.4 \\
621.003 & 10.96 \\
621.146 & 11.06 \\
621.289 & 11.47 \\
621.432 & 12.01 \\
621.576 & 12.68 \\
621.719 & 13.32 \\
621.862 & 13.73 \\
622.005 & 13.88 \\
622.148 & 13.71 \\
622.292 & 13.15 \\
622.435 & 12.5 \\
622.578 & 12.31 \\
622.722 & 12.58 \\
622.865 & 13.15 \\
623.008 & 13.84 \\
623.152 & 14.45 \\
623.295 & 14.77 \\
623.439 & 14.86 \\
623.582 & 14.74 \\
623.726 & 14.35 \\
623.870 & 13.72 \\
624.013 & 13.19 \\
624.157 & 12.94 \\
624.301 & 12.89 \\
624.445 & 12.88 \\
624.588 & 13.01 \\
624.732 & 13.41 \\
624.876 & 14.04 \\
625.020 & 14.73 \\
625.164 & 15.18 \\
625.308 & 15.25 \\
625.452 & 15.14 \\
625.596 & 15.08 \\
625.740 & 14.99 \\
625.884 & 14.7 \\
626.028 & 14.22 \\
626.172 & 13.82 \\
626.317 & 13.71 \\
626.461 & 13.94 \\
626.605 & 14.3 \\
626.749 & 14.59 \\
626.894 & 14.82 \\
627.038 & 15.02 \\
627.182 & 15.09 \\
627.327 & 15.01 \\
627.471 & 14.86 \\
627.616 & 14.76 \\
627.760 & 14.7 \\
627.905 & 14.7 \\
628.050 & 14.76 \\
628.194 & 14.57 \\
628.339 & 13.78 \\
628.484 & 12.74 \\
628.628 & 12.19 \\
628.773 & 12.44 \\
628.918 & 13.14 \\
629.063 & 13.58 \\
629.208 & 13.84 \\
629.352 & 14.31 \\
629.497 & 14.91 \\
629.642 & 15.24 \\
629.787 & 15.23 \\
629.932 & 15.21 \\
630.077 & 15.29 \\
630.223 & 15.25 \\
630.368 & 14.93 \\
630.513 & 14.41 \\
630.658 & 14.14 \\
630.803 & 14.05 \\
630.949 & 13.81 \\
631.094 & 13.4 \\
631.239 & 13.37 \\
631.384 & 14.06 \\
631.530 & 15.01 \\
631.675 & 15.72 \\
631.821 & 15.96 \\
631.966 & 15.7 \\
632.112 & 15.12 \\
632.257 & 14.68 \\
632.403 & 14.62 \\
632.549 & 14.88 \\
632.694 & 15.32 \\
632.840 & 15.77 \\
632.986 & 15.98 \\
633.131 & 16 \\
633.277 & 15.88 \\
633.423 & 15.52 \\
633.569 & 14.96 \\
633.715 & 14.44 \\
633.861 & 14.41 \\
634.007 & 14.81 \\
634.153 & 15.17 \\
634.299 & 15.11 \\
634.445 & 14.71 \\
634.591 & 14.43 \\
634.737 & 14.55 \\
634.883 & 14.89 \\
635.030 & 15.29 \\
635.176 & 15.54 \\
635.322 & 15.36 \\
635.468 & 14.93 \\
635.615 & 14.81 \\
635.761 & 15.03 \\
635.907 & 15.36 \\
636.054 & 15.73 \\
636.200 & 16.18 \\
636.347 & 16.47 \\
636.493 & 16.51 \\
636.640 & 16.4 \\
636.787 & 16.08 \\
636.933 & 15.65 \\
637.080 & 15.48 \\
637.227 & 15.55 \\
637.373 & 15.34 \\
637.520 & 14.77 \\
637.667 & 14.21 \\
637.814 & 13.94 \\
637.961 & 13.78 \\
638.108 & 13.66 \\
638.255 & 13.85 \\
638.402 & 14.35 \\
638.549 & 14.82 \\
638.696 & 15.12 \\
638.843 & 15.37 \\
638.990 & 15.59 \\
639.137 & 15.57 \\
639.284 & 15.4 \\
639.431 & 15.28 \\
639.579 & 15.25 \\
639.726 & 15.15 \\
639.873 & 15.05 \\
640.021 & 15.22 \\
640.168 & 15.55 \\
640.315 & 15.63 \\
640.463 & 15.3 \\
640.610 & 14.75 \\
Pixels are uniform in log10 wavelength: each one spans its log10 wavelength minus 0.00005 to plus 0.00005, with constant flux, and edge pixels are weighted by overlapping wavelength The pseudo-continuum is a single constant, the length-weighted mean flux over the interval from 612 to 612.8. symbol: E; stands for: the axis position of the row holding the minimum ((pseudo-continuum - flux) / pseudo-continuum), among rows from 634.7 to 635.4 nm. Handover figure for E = 635.176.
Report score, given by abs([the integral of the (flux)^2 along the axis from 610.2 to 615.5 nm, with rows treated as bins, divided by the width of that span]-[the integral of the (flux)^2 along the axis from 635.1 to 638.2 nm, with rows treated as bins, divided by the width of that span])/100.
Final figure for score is 0.42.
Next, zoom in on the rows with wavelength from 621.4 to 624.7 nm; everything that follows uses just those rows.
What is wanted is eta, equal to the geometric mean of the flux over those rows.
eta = 13.4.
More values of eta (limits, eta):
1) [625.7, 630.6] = 14.4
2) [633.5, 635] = 14.7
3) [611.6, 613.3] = 13.8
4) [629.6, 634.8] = 14.9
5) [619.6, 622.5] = 11.9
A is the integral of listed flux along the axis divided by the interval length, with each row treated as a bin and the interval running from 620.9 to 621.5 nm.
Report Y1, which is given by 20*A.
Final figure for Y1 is 227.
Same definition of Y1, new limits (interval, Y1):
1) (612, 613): 280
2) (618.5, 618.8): 242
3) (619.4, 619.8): 180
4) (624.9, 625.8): 300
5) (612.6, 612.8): 286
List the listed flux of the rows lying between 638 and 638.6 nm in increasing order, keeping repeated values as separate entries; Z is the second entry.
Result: 13.85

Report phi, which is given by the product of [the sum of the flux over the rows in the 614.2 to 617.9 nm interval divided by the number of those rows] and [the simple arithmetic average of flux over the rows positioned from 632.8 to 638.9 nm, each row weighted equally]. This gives 208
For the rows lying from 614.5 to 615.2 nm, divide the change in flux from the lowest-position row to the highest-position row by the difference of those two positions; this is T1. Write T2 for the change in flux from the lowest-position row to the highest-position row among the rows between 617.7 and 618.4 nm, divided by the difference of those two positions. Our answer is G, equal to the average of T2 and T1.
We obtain 1.4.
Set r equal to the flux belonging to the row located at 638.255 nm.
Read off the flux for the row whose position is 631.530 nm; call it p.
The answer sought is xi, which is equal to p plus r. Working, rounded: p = 15.01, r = 13.85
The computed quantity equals 28.9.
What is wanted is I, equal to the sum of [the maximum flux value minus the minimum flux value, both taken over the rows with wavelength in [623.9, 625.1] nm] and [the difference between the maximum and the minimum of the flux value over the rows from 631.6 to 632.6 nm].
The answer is 3.2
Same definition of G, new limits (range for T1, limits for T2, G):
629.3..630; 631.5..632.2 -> 0.9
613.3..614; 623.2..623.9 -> -1.1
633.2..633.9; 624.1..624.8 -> -0.8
